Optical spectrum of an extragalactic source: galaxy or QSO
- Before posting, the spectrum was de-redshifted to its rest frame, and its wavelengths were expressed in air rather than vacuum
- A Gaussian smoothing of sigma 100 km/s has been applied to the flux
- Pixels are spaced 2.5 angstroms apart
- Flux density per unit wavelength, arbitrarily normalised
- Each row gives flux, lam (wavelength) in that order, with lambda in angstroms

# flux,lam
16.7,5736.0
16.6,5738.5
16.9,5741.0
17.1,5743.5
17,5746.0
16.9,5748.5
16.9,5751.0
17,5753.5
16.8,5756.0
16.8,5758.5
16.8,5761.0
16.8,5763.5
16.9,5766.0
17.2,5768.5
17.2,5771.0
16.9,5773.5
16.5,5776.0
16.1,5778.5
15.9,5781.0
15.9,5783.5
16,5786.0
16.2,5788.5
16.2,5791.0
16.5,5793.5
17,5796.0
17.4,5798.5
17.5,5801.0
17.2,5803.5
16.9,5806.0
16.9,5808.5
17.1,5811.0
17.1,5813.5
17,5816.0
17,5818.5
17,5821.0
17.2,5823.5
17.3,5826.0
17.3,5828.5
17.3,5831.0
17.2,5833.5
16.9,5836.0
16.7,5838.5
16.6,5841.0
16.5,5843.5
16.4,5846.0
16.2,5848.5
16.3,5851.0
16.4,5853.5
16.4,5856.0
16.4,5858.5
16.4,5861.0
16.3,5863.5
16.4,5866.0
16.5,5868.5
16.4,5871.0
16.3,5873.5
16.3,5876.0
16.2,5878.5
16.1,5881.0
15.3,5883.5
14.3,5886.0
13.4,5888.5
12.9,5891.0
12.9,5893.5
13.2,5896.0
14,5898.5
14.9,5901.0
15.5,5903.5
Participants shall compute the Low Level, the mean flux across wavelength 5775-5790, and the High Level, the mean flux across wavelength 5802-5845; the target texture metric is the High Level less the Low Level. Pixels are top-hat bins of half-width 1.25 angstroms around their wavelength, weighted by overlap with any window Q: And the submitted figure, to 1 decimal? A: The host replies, 0.9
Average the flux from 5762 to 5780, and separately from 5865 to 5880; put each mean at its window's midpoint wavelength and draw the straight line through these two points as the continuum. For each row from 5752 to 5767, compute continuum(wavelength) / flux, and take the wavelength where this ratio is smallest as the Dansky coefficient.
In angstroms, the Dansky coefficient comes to 5753.5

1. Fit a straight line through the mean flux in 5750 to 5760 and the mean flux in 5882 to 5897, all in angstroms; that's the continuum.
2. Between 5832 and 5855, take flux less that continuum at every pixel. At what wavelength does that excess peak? 5833.5 angstroms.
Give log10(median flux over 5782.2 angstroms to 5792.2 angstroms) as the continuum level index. 1.207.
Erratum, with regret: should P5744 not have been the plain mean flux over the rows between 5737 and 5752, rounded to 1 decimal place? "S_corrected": 16.9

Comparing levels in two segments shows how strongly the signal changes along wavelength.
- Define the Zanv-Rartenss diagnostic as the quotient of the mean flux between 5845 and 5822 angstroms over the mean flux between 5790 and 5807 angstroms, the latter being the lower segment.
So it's 1.00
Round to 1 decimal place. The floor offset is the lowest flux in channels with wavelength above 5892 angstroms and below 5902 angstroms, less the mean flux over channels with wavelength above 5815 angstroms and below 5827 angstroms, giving -4.2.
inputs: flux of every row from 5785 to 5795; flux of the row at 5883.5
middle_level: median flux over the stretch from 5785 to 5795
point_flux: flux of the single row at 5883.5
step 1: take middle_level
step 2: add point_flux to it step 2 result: 31.5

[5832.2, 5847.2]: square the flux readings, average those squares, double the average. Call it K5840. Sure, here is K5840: 559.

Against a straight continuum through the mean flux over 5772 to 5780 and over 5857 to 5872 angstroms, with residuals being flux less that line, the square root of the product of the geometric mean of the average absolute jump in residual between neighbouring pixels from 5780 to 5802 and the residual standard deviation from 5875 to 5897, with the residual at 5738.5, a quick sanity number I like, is 0.17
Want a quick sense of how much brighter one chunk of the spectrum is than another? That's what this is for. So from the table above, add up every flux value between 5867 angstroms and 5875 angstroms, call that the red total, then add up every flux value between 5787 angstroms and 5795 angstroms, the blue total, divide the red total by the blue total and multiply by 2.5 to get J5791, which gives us 2.5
